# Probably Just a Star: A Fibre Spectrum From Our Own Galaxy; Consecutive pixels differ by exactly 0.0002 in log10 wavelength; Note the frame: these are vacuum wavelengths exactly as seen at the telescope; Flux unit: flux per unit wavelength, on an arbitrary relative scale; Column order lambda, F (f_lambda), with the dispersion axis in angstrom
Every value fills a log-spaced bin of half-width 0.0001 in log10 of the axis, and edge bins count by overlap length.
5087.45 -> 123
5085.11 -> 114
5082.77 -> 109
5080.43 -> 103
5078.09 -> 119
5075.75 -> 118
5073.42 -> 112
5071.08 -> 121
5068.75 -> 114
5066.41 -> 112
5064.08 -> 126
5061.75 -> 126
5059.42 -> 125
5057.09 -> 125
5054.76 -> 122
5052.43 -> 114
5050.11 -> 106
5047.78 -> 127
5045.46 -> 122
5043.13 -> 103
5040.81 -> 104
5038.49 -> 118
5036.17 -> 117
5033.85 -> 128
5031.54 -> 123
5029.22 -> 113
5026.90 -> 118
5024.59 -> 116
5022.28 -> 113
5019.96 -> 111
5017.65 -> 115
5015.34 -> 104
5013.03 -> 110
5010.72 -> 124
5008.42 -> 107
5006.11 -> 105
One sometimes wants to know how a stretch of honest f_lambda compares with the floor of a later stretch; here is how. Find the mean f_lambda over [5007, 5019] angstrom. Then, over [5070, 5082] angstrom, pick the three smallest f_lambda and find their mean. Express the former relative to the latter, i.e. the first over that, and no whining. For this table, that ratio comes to 1.01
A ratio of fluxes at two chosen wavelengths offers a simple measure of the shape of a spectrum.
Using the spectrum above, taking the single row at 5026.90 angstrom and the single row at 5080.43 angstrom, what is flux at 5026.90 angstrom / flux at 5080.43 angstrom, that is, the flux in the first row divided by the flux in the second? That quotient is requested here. 1.15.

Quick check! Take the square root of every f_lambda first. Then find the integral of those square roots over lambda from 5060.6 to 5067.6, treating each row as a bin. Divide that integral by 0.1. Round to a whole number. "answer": 770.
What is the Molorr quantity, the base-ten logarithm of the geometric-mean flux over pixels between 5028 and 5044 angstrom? 2.06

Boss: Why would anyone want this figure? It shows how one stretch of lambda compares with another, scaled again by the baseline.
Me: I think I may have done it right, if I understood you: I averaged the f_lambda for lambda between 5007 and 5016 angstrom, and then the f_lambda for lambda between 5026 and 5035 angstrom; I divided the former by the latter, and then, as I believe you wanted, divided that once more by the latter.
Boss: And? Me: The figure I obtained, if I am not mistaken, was 0.0077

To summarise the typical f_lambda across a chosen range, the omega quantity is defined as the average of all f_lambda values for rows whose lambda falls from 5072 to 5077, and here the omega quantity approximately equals 115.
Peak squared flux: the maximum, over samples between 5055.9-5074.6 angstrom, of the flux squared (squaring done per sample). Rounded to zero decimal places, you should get 15876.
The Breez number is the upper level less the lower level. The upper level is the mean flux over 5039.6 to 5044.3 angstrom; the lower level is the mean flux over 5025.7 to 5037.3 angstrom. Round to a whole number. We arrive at -16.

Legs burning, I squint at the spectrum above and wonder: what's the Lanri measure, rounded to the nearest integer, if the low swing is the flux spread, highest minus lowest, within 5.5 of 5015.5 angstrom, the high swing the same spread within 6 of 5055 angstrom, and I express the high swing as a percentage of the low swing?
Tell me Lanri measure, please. 95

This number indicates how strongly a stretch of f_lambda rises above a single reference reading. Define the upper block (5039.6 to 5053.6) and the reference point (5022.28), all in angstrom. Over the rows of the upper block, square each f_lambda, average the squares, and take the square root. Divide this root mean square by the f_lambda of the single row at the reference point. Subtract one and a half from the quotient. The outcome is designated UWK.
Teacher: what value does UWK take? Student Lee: -0.50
